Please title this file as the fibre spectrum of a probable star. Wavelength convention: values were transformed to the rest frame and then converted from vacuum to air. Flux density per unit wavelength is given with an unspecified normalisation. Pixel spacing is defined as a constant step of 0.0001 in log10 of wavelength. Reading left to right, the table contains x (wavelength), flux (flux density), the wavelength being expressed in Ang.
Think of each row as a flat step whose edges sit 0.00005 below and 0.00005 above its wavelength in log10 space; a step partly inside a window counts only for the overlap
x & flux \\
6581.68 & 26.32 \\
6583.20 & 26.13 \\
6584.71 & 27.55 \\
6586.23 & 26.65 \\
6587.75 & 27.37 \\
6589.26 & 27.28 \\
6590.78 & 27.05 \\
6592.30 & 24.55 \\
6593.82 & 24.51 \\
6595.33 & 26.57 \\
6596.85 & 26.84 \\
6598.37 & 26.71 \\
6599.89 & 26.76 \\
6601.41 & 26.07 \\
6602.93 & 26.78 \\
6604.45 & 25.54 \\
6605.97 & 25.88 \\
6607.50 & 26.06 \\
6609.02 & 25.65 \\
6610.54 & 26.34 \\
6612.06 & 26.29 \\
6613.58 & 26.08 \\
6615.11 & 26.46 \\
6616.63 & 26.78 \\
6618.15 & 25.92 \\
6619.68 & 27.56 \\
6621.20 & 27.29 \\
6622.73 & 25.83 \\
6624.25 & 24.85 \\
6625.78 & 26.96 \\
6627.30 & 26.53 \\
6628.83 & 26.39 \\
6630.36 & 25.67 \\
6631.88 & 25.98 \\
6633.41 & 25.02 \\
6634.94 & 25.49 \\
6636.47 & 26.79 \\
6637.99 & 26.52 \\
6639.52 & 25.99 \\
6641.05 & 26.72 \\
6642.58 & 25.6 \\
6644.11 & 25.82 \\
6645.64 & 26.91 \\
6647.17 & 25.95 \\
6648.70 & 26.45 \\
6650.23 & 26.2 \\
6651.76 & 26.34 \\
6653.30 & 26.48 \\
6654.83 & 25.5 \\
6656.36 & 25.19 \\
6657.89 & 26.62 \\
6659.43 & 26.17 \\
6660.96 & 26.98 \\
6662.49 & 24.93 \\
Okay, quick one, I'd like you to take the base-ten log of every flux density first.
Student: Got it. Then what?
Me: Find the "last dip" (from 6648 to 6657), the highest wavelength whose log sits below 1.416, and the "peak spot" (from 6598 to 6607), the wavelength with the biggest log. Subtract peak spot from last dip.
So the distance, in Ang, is 53.4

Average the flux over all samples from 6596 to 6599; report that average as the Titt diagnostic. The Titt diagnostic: 26.8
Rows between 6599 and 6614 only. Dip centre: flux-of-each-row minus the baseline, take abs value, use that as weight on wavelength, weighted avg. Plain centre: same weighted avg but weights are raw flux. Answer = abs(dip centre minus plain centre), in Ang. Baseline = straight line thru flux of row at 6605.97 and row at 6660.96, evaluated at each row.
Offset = 2.3 Ang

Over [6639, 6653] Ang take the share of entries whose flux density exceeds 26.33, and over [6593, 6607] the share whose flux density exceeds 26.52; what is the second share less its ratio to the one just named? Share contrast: -0.69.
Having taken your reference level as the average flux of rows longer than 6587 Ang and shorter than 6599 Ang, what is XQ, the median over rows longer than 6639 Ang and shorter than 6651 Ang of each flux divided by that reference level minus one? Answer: -0.010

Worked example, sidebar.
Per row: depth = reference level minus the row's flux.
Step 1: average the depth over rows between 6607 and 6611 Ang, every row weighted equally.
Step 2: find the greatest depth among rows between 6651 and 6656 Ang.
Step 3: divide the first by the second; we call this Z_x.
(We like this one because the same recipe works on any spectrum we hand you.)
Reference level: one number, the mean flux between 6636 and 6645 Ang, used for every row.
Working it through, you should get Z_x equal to 0.3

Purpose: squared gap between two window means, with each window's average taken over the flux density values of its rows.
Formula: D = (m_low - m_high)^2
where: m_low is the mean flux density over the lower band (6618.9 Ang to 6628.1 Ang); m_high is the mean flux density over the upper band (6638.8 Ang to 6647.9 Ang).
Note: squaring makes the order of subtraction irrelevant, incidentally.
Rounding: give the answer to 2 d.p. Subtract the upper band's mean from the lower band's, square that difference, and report 0.11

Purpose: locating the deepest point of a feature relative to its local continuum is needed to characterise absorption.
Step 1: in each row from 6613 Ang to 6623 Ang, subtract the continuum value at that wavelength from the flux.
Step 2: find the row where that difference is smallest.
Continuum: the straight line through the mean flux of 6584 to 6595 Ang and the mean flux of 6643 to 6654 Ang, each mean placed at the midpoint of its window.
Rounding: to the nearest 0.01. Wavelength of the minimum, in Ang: 6622.73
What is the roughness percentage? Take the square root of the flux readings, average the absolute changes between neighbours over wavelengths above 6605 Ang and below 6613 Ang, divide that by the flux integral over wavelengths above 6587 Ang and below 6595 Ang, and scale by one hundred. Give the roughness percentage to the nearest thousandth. 0.016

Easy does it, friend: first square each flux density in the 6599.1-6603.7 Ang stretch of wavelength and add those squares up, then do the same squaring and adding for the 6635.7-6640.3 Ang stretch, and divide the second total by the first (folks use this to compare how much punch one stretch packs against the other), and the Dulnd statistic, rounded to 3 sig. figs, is 0.992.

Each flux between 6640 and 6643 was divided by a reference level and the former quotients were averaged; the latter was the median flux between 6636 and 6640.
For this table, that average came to 0.99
